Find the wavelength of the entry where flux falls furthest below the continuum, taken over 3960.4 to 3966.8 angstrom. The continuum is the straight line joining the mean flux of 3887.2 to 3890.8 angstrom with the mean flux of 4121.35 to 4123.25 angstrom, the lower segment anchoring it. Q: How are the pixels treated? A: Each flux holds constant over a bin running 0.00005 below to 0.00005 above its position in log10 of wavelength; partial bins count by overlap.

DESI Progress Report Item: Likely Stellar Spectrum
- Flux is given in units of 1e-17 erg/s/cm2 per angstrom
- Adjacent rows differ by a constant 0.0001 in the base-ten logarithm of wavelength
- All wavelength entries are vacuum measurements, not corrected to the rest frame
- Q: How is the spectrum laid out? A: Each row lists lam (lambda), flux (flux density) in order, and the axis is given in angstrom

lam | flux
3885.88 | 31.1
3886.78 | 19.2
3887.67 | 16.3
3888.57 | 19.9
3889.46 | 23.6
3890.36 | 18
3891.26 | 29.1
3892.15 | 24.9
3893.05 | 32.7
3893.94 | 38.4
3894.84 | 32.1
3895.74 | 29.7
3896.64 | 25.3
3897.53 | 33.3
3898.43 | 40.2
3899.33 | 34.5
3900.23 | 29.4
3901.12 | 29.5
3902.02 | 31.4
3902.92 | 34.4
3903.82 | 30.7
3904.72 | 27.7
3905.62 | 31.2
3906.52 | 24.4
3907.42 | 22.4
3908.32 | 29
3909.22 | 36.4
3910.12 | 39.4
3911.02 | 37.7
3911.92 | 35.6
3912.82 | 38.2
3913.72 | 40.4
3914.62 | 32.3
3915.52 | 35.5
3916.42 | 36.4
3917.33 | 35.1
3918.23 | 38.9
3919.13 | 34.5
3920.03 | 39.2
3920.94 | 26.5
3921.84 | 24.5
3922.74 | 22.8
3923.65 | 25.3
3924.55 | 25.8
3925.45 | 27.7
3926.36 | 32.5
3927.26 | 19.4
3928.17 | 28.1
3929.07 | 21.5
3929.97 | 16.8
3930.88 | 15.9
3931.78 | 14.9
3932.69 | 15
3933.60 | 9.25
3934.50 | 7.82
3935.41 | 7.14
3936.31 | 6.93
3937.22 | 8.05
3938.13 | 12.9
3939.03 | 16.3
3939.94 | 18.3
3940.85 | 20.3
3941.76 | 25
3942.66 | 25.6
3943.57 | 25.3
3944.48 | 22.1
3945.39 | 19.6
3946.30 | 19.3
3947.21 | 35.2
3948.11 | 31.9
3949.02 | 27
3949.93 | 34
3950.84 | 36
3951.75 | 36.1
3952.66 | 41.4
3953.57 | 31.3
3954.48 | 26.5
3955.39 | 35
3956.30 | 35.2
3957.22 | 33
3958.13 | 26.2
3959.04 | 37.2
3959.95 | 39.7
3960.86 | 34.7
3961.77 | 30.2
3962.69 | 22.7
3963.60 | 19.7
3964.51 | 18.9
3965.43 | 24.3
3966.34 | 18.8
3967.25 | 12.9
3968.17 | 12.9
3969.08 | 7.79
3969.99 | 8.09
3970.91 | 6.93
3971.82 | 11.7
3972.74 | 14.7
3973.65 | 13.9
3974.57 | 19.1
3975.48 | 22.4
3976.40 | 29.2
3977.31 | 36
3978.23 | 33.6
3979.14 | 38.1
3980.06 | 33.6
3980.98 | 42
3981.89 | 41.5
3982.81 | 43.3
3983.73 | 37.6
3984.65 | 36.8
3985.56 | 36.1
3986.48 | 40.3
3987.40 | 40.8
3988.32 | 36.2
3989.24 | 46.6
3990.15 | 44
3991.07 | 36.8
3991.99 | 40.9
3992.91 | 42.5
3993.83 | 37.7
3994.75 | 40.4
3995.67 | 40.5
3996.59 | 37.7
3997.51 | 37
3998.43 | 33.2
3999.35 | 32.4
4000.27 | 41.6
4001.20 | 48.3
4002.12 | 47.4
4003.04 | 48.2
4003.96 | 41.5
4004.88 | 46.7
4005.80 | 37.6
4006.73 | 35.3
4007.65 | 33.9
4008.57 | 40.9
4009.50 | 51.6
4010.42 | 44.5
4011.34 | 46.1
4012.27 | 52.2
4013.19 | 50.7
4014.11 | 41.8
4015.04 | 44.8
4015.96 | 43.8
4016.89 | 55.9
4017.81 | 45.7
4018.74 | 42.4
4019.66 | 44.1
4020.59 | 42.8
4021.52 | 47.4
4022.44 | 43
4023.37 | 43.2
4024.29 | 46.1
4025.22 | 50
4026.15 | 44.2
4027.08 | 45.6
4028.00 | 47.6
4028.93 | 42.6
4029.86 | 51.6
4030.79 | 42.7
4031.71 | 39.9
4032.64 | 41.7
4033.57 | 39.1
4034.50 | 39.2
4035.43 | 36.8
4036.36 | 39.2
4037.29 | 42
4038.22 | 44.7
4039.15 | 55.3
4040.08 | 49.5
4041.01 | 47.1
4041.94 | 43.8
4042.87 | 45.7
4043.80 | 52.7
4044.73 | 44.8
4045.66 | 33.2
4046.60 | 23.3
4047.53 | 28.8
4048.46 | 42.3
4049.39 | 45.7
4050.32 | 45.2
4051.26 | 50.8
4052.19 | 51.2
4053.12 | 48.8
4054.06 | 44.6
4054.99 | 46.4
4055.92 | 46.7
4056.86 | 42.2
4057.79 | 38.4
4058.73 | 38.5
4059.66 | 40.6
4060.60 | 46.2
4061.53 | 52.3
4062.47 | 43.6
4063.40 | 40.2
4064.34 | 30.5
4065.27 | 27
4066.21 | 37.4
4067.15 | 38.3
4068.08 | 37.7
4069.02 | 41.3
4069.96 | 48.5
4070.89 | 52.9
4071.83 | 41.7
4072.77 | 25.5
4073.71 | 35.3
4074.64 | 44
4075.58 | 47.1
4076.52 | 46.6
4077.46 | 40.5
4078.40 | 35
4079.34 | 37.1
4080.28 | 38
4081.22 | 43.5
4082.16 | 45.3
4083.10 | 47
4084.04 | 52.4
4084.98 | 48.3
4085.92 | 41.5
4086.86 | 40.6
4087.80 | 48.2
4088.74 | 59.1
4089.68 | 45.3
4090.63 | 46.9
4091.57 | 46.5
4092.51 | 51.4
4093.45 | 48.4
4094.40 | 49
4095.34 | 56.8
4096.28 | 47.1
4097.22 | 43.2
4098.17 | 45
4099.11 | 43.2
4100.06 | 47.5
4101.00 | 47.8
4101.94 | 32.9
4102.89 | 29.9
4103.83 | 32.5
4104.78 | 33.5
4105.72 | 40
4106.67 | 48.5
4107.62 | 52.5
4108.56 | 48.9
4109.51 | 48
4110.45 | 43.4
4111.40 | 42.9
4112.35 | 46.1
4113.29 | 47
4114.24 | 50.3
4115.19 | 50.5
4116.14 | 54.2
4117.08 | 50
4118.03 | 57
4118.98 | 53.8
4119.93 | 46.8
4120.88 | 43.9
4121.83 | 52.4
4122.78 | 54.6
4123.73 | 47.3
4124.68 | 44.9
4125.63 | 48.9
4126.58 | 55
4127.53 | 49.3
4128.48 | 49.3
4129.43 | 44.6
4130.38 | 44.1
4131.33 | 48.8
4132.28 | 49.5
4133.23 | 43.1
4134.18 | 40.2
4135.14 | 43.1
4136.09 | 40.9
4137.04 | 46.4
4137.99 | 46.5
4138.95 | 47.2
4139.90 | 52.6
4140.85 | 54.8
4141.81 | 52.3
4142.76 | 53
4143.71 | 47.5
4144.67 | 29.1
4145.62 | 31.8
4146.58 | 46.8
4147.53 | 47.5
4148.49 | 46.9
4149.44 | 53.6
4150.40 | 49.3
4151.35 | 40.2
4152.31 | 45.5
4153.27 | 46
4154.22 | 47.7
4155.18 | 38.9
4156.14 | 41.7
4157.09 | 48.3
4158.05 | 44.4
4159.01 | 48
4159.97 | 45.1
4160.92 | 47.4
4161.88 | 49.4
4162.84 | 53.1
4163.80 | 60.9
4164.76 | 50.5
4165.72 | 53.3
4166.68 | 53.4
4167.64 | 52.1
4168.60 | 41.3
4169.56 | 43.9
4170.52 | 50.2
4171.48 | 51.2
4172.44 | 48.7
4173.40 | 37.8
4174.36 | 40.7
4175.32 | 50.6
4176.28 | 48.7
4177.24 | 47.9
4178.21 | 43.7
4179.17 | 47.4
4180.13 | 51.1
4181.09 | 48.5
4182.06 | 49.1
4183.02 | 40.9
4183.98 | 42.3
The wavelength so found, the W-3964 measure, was 3966.34 angstrom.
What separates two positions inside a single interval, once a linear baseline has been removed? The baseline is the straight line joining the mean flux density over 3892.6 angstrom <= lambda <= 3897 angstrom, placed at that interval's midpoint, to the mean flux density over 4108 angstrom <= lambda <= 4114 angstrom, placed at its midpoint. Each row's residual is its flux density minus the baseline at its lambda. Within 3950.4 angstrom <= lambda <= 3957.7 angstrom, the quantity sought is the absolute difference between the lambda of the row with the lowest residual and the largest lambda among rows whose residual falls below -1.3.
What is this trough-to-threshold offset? 2.7 angstrom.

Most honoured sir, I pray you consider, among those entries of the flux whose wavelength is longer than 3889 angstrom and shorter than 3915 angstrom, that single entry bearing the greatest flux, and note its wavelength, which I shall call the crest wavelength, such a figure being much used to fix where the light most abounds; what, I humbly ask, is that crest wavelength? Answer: 3913.72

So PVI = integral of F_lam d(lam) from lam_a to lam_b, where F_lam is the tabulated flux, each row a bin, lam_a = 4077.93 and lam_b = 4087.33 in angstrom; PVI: 403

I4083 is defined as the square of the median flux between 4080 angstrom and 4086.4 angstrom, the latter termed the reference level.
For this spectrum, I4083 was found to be 2052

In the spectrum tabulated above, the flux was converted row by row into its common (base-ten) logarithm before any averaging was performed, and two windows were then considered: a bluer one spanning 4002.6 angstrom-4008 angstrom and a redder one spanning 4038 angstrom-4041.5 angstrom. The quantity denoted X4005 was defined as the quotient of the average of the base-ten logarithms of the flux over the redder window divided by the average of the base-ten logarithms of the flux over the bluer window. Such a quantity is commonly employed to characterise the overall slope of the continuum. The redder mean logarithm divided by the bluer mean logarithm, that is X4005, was 1.05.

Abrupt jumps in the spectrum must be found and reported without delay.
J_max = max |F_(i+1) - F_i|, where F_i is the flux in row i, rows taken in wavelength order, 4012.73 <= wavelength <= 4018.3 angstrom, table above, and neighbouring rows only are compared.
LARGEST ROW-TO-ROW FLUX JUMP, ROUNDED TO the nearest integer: 12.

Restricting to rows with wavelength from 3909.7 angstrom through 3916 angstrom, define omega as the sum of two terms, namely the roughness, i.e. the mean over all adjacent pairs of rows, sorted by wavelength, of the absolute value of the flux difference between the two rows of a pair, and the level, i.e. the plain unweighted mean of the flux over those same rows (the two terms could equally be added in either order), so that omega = 40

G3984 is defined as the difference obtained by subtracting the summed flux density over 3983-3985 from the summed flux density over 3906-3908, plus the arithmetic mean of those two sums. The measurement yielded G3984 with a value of 33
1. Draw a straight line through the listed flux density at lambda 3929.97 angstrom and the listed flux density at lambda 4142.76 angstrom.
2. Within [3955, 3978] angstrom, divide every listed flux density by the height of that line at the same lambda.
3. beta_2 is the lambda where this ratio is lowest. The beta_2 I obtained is 3970.91 angstrom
